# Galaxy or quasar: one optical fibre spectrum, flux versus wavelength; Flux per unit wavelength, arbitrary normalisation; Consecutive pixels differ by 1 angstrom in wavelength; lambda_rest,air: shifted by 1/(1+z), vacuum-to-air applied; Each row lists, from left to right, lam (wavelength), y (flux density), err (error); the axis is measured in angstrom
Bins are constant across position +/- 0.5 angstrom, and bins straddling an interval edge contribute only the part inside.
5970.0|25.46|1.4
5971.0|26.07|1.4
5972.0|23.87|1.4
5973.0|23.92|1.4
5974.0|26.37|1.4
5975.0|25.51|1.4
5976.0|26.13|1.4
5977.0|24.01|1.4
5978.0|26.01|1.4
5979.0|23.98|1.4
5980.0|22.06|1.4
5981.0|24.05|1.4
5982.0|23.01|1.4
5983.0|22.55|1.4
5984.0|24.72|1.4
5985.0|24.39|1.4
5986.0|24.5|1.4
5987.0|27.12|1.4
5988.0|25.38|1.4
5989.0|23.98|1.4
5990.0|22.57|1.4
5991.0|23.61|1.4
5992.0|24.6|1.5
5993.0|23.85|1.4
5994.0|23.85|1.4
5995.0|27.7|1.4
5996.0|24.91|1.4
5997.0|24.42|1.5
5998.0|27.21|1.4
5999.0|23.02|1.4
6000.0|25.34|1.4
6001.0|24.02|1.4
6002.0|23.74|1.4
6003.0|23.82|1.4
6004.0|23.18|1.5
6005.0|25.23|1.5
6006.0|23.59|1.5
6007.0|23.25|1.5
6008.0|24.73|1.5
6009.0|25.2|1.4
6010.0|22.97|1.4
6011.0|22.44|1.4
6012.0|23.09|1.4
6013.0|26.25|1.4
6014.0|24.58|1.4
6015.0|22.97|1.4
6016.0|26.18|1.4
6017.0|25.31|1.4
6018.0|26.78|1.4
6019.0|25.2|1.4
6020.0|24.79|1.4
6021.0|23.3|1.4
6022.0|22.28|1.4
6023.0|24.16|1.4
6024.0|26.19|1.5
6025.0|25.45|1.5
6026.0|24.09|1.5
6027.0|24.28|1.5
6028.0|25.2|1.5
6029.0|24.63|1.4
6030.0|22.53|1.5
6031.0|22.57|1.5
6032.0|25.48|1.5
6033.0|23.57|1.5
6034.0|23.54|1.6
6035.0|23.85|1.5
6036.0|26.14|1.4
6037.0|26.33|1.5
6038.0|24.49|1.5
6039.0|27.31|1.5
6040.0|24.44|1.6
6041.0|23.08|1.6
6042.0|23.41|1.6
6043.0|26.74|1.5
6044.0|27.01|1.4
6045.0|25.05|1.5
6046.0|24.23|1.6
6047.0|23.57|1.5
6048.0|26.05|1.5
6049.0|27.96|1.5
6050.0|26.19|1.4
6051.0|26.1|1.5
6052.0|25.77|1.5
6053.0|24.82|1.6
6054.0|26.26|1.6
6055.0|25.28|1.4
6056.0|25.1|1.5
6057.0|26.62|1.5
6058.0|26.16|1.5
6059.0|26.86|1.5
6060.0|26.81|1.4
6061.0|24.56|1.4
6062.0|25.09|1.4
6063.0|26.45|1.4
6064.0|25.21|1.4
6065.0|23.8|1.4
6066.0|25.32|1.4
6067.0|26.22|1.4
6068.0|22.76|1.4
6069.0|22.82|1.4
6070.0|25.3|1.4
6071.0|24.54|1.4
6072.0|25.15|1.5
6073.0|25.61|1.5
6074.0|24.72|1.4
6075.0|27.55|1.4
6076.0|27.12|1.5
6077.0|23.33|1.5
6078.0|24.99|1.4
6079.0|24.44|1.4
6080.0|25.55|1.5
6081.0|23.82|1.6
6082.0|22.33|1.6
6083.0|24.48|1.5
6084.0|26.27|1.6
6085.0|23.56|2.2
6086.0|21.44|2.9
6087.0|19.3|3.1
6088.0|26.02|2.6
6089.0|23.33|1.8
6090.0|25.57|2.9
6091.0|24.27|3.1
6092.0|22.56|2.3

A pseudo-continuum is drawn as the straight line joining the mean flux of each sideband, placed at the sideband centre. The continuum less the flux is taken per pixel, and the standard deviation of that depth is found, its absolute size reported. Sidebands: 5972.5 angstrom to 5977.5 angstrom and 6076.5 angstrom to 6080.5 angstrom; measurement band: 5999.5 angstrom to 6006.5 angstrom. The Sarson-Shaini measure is 0.8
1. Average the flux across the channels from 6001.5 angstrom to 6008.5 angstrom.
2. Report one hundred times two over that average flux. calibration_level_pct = 8.36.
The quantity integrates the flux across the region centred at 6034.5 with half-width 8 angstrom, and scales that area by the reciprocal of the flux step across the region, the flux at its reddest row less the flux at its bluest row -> -449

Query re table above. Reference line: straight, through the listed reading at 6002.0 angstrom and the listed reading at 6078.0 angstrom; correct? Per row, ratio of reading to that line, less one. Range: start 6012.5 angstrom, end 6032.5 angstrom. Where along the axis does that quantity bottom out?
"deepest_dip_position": 6022.0 angstrom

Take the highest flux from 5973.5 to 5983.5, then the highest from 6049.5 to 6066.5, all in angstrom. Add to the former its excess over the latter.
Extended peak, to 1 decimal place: 25.9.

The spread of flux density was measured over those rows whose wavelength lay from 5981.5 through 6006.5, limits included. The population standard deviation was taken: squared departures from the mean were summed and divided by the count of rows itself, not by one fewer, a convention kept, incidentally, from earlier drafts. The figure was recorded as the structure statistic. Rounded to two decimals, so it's 1.33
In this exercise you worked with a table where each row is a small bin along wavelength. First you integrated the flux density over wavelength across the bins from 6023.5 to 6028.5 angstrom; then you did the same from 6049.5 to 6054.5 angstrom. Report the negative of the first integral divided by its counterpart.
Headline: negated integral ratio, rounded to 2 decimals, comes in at -0.97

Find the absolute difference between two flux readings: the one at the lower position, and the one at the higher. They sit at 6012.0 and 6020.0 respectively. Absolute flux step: 1.7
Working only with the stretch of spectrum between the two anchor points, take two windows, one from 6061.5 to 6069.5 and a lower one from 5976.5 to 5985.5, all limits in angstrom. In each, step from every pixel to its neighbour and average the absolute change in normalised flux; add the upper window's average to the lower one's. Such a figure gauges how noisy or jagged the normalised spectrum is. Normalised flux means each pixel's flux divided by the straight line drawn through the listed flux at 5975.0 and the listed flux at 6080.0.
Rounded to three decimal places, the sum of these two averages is 0.114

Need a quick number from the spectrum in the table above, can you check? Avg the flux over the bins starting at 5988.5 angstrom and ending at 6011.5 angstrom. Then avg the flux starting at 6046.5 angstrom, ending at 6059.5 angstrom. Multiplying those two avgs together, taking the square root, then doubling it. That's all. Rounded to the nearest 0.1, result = 50.1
